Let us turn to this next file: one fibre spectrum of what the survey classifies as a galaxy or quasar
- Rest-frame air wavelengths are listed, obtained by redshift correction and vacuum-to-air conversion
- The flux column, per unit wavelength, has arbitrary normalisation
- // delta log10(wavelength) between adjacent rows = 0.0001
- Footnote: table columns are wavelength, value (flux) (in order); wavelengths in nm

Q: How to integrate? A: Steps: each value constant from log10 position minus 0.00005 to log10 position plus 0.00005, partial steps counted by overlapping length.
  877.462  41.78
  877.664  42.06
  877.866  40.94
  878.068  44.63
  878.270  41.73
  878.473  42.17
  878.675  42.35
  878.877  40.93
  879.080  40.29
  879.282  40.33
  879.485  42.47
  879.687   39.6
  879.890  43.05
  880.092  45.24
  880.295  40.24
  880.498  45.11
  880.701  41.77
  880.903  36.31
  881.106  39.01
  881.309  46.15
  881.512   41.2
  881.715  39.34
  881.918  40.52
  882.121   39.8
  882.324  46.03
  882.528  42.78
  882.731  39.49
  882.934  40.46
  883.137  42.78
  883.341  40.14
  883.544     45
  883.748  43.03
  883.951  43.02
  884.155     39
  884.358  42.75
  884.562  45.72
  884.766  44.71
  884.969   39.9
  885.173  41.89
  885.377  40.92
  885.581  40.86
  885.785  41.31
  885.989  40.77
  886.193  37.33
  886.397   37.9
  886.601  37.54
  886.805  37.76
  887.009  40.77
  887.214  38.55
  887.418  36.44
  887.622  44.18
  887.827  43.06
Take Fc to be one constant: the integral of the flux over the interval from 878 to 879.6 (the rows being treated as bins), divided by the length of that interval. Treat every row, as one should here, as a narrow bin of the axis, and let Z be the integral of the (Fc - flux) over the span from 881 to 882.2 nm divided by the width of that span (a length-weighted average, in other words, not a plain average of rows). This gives 0.8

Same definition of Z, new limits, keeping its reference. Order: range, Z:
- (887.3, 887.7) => 1.8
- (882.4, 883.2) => 0.3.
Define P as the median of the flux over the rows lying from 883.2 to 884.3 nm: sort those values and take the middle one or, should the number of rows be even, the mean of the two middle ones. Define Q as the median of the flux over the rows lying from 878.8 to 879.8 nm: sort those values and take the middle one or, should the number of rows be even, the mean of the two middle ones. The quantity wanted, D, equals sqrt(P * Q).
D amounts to 41.7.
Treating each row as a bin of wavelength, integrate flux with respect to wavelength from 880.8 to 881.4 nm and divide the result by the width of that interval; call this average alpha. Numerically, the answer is 40.4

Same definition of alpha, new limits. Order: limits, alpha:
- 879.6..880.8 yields 42.5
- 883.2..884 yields 42.8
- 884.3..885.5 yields 42.6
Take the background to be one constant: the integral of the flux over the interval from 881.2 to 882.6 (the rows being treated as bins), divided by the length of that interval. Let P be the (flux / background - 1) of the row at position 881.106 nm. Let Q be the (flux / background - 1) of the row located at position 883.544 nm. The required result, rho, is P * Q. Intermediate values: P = -0.08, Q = 0.07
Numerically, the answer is -0.005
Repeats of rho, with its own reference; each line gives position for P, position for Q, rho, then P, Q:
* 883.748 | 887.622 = 0.001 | 0.02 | 0.05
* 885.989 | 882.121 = 0.002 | -0.03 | -0.06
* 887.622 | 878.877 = -0.001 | 0.05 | -0.03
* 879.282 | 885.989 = 0.002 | -0.04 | -0.03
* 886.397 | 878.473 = 0.000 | -0.10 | 0.00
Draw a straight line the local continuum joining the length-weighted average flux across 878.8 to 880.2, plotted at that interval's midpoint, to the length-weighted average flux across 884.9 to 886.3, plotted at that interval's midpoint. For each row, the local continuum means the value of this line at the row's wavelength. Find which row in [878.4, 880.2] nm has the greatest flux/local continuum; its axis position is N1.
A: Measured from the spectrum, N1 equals 880.092 nm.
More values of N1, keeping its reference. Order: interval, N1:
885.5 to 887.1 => 885.785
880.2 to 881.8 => 881.309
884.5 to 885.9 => 884.562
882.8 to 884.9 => 884.562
